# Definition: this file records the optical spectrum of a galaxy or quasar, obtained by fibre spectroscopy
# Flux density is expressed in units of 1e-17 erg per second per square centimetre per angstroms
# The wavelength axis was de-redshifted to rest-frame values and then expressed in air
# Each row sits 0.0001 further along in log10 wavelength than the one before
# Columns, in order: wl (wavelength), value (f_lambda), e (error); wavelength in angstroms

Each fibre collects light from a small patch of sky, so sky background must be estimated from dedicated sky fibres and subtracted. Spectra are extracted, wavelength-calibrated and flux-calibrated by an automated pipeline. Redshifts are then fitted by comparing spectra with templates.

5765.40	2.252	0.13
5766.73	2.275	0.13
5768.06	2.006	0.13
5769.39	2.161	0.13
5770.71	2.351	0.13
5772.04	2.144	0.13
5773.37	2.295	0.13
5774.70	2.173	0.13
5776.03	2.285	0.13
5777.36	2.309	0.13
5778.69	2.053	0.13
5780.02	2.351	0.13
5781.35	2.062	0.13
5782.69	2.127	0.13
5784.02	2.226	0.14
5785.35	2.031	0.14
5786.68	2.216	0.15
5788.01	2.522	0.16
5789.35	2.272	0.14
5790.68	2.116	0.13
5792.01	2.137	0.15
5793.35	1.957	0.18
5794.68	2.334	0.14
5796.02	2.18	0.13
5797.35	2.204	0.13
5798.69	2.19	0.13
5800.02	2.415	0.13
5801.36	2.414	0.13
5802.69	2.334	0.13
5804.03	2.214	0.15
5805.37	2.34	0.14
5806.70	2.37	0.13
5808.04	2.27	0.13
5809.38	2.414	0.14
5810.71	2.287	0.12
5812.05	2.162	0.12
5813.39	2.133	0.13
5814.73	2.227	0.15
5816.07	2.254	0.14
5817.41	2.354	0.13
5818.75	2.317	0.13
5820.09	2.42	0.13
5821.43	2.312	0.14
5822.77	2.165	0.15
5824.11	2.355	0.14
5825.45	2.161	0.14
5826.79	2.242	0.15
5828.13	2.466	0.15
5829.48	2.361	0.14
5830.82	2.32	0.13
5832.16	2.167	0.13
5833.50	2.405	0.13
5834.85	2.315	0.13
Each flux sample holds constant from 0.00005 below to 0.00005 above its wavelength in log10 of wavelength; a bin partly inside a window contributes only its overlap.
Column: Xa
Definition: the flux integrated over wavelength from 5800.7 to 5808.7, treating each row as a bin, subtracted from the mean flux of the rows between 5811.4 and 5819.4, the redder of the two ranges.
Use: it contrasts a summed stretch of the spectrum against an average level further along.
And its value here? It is -16.4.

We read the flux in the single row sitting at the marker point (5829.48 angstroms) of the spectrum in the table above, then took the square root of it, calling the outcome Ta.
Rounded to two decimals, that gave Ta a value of 1.54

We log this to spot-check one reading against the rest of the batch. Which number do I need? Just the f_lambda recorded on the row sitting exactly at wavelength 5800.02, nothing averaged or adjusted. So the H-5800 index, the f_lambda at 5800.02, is 2.415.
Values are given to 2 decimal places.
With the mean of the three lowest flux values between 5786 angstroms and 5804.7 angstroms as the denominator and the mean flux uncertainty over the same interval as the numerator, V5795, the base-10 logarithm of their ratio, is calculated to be -1.17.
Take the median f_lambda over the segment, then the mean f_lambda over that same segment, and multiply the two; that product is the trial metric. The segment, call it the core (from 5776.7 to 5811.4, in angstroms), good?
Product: 5.04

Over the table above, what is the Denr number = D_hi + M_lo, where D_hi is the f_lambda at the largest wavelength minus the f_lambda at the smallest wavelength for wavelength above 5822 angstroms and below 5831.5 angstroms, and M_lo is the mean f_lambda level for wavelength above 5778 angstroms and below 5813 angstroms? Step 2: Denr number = 2.39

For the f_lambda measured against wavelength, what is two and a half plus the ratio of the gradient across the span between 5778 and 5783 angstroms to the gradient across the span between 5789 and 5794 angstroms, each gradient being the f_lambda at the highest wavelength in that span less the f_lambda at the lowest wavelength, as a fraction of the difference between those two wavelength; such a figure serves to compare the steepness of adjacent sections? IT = 2.3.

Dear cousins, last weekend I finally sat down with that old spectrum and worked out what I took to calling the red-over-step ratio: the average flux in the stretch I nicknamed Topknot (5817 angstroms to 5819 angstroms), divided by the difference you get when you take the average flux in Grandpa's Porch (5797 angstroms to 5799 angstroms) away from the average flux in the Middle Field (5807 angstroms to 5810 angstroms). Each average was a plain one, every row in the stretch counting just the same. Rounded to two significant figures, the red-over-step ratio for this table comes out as 16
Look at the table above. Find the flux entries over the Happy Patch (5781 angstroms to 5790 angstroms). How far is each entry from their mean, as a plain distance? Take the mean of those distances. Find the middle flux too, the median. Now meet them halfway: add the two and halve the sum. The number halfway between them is 1.17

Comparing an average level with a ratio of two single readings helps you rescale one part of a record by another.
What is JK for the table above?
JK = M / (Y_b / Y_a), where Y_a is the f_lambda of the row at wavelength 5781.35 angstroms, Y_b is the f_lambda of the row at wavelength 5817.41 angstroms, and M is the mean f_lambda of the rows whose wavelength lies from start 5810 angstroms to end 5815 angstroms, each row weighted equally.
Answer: 1.93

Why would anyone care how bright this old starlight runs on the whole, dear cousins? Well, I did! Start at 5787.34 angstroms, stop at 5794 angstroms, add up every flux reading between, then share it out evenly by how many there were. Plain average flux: 2.20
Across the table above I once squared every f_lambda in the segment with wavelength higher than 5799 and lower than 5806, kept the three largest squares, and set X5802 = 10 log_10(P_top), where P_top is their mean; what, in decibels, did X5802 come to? 7.57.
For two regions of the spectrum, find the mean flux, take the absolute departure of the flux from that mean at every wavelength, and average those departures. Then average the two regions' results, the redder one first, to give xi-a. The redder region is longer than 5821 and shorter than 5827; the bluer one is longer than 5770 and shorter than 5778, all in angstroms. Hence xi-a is 0.068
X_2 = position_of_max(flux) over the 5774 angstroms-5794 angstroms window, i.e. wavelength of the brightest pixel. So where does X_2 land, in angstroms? 5788.01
